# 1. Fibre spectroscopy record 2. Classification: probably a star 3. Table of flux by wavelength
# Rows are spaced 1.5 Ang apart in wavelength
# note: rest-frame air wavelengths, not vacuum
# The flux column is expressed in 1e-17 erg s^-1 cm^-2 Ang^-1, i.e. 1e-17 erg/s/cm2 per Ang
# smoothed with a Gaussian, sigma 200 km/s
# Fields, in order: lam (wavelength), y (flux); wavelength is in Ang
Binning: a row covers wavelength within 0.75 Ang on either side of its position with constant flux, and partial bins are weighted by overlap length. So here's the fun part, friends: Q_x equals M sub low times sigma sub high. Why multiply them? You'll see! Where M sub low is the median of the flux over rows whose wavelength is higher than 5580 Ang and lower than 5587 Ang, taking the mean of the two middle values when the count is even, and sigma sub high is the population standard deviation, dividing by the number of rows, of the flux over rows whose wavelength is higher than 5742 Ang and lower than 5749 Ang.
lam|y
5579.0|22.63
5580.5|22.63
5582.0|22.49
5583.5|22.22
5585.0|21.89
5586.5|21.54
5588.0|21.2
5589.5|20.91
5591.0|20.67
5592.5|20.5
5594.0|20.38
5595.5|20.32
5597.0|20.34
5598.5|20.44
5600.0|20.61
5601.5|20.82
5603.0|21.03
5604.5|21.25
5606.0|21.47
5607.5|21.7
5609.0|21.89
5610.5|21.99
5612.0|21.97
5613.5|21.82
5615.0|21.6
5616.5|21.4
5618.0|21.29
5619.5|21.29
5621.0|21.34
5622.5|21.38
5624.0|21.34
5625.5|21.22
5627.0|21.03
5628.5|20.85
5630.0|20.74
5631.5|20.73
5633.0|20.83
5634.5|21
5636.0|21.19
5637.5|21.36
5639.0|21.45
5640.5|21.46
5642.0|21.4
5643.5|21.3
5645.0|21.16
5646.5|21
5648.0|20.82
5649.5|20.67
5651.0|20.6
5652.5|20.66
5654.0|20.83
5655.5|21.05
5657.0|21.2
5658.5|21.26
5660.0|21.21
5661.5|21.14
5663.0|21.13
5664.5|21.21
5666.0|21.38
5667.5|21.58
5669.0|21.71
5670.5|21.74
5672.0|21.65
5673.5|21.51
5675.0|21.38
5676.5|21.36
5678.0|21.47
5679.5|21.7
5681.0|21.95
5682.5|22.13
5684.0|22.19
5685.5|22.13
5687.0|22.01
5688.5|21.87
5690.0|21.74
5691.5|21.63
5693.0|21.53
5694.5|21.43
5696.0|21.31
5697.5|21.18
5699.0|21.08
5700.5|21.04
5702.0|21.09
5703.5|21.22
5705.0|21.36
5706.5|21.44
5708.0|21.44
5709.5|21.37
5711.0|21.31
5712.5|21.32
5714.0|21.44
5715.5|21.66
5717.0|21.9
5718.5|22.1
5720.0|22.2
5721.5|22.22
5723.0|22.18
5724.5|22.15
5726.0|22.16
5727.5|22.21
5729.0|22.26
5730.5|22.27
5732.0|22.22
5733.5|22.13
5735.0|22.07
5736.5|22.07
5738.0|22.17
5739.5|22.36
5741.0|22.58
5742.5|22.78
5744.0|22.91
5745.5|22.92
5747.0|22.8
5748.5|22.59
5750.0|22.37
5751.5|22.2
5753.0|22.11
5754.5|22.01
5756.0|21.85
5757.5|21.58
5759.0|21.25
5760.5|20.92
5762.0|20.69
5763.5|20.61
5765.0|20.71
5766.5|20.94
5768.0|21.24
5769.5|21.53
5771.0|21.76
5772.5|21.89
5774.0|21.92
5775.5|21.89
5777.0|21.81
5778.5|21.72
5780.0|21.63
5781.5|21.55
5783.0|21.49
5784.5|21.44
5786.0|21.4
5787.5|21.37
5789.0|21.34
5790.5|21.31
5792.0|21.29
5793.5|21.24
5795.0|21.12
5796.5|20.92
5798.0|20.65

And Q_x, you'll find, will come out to 2.6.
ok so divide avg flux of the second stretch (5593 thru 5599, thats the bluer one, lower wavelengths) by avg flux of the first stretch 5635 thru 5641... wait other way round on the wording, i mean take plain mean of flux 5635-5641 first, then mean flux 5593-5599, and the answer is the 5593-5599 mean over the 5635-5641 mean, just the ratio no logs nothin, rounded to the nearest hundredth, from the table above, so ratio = 0.95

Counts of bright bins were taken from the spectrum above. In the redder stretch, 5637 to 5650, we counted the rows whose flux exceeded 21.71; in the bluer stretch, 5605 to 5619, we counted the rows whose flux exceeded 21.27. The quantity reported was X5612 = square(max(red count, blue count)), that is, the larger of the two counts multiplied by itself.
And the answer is 81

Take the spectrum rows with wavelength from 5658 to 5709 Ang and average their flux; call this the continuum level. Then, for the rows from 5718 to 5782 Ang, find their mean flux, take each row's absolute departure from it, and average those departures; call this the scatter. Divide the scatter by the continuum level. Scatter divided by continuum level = 0.020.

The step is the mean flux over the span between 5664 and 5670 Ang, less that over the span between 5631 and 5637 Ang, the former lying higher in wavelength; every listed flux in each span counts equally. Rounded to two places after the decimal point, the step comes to 0.53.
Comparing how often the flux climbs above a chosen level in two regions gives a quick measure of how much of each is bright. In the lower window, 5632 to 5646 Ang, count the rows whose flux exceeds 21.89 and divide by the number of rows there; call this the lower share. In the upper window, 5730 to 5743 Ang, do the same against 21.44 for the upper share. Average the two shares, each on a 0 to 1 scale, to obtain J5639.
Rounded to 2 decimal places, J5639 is 0.50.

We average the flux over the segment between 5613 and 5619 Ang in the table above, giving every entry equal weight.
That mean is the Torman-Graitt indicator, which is 21.5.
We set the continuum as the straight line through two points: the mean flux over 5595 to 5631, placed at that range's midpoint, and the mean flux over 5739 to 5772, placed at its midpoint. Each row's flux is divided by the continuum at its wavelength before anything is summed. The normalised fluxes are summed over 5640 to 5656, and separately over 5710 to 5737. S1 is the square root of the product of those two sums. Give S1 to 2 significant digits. 14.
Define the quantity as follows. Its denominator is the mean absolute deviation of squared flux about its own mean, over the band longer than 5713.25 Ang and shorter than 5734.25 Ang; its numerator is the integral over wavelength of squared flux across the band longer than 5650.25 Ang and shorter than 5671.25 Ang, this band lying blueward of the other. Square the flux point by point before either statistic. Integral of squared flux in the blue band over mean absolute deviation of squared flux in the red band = 1220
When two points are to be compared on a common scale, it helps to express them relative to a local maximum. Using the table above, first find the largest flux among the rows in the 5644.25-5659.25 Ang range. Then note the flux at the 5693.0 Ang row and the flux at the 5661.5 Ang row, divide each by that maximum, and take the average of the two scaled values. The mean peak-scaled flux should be 1.004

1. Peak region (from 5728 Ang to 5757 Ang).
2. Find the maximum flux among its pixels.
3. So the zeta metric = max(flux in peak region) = 22.92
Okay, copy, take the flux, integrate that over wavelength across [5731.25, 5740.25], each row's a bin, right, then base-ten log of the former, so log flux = 2.30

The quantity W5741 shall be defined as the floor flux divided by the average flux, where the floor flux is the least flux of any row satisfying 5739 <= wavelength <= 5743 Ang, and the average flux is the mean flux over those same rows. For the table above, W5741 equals 0.991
